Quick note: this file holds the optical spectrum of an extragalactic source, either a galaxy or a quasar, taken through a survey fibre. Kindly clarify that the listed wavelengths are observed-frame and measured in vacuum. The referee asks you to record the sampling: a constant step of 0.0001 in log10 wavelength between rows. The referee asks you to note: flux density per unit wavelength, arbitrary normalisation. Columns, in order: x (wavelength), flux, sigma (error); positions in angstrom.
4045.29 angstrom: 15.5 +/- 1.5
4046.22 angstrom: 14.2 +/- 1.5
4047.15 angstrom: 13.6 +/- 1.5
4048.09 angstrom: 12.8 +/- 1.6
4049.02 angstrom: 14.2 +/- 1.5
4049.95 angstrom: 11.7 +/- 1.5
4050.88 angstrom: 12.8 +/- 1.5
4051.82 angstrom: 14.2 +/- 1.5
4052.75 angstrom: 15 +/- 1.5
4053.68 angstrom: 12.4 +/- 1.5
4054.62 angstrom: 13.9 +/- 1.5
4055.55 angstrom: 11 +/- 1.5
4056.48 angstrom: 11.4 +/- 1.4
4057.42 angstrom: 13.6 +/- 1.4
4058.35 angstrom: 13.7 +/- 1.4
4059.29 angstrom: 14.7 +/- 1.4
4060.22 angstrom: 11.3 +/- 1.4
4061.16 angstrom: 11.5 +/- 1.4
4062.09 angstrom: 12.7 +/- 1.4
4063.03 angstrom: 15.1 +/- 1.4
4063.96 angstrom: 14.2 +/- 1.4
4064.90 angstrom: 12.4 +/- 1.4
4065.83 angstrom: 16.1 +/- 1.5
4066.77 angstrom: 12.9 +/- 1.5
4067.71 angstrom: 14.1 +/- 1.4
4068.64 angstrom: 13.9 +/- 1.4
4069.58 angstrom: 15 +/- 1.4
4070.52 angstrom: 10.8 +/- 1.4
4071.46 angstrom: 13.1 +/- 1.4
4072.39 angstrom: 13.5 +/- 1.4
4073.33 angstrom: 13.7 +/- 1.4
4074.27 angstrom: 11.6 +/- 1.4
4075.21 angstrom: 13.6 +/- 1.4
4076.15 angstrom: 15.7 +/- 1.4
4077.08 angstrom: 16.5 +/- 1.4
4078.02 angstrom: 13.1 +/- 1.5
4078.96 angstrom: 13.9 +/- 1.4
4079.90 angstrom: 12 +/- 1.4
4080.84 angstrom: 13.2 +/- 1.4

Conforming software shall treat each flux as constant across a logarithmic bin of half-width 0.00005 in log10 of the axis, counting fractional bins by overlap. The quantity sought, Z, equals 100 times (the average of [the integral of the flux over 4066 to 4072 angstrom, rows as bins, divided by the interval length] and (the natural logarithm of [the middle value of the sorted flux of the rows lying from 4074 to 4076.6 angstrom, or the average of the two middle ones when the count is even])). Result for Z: 802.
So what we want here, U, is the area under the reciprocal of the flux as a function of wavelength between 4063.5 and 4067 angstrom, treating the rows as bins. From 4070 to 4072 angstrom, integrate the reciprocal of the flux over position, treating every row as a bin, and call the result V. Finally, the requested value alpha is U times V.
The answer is 0.04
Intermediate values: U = 0.25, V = 0.167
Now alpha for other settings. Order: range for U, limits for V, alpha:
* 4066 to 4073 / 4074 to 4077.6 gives 0.13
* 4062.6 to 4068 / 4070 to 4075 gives 0.15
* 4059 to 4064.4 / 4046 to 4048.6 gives 0.08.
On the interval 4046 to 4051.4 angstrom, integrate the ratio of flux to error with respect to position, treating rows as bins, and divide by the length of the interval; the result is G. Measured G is 8.7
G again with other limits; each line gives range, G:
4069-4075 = 9.3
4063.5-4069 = 9.7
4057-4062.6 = 9.2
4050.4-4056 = 8.8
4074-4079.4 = 10.0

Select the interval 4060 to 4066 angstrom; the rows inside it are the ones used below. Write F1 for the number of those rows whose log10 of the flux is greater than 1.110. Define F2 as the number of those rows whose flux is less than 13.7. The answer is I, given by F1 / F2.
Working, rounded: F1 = 3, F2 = 4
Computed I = 0.75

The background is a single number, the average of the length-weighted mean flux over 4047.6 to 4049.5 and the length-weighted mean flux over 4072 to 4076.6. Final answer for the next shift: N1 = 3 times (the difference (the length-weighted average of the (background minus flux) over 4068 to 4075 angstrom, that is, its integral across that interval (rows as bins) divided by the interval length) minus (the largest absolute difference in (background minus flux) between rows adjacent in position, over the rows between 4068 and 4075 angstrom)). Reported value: -11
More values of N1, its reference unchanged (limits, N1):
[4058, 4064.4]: -10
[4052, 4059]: -7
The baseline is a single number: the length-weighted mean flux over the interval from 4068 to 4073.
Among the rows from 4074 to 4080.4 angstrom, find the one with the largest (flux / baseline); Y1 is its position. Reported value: 4077.08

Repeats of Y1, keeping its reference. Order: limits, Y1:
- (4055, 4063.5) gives 4063.03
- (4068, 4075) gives 4069.58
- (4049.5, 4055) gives 4052.75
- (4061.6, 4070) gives 4065.83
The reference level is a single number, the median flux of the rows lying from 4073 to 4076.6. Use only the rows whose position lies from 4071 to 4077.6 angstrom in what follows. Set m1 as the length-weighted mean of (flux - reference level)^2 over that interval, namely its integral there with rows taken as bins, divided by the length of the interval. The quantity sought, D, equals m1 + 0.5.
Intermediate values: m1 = 2.4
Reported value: 2.9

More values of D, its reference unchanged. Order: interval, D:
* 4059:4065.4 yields 2.9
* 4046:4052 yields 1.4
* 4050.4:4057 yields 2.9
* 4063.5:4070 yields 2.0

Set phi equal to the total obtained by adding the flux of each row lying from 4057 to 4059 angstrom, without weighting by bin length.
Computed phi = 27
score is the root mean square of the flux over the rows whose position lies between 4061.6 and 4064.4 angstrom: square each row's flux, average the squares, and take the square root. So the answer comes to 14.0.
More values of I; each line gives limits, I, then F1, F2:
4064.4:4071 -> 1.67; 5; 3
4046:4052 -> 1.00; 4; 4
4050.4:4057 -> 0.75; 3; 4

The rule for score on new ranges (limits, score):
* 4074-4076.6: 13.7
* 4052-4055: 13.8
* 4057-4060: 14.0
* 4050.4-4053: 14.0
